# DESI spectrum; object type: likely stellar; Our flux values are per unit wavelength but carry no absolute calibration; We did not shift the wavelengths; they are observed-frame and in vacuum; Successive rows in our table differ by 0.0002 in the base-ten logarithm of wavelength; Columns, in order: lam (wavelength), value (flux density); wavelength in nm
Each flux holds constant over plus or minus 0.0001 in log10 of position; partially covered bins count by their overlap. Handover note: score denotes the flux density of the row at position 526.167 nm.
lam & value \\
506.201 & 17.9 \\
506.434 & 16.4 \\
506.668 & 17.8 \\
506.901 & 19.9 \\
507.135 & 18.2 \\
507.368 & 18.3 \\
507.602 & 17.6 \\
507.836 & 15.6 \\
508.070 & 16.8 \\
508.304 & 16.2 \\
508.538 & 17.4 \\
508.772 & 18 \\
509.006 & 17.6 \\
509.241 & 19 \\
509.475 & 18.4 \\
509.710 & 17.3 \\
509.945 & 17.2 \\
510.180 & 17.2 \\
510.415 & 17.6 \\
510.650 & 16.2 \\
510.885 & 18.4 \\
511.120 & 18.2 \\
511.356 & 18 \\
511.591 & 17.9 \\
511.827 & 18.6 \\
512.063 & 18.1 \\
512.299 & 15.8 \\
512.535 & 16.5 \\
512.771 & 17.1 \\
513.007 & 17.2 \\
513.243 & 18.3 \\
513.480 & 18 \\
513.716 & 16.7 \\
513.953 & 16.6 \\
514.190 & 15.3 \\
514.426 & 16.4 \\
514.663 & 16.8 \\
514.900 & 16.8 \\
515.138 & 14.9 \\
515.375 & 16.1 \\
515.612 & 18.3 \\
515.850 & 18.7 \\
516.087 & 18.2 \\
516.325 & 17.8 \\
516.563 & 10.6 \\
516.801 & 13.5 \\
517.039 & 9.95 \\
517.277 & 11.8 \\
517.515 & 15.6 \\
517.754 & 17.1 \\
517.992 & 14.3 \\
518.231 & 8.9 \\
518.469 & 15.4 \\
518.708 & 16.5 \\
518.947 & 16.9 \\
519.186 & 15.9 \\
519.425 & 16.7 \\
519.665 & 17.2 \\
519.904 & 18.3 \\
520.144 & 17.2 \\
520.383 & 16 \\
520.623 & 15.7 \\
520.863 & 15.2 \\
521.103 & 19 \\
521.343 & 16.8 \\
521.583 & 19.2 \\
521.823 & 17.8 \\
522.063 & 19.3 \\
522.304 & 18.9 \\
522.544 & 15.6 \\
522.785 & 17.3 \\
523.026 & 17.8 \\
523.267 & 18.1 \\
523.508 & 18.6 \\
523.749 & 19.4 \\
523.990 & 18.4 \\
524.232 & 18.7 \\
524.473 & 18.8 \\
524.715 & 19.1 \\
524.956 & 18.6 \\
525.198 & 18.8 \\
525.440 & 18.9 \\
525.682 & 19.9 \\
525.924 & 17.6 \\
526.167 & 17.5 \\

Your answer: 17.5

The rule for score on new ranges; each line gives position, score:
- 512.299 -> 15.8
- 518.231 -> 8.9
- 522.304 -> 18.9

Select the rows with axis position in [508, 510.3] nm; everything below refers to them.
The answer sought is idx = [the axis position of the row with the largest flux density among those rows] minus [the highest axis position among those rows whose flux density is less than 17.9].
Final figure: -0.94 nm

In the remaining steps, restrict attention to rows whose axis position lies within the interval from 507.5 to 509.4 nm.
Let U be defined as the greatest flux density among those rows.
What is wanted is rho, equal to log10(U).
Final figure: 1.28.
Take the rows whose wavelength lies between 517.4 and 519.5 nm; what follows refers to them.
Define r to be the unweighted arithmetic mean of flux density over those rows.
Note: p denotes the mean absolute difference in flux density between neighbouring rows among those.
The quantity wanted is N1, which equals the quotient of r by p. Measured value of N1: 6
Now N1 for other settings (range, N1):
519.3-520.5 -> 18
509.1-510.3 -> 40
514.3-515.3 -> 21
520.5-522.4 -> 10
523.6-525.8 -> 43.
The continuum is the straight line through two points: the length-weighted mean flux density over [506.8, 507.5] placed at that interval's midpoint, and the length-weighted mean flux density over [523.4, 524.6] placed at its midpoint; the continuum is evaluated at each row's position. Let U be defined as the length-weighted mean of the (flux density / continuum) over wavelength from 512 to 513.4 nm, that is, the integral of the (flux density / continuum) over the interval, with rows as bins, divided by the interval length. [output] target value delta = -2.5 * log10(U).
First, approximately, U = 0.91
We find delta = 0.10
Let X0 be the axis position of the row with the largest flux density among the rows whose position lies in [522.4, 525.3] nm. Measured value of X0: 523.749 nm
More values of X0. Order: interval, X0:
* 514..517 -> 515.850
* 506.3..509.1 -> 506.901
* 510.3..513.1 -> 511.827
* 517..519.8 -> 519.665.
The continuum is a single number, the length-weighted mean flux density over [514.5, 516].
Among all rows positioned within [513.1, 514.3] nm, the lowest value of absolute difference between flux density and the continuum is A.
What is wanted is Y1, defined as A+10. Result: 10.2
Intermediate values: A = 0.24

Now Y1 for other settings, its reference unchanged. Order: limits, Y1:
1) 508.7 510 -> 10.3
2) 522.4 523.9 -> 10.4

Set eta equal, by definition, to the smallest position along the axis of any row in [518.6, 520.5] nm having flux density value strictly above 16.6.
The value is 518.947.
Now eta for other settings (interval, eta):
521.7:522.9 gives 521.823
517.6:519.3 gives 517.754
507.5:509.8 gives 507.602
